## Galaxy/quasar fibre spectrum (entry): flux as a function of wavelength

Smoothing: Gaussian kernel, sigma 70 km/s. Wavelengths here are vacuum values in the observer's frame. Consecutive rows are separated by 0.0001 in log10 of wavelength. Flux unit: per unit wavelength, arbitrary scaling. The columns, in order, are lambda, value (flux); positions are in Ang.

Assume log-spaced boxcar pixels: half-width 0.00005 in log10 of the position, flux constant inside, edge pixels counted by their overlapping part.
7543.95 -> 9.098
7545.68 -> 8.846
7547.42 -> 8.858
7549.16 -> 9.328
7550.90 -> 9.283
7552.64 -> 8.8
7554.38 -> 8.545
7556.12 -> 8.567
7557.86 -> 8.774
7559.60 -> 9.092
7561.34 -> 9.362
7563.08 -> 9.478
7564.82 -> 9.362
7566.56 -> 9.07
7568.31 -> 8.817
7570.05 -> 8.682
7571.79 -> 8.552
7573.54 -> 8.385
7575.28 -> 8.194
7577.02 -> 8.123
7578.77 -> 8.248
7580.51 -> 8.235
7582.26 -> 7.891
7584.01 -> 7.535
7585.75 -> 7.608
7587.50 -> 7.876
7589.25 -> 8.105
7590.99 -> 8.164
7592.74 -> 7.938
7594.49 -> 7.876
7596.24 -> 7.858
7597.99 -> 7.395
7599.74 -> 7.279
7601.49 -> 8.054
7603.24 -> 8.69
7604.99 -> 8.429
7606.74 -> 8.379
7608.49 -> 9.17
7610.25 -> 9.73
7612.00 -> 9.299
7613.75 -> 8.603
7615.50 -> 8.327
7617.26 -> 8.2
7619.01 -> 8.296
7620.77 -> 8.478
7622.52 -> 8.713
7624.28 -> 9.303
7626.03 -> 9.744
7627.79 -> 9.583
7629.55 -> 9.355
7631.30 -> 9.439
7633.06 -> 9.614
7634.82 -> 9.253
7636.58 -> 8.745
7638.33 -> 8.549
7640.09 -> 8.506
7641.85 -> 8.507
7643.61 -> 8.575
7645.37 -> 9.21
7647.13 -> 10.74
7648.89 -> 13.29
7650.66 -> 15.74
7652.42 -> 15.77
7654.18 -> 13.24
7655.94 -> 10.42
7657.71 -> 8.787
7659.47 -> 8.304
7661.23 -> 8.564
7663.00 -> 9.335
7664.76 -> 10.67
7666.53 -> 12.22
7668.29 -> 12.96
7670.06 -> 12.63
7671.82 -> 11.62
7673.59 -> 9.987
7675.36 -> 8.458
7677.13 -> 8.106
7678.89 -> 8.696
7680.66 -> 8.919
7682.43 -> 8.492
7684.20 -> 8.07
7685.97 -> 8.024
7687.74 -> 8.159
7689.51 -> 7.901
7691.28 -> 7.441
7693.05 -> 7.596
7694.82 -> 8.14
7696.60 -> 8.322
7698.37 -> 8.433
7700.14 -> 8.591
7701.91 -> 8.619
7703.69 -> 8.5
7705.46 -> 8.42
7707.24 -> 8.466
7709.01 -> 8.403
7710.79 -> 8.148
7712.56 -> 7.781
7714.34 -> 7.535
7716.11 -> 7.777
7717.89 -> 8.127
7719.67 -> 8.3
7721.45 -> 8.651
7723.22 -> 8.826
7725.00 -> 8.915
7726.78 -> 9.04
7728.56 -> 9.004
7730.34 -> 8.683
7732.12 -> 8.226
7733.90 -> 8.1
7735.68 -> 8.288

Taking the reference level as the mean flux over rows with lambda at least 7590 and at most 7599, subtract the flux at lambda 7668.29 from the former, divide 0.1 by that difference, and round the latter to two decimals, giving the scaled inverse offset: -0.02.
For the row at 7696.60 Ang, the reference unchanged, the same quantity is -0.21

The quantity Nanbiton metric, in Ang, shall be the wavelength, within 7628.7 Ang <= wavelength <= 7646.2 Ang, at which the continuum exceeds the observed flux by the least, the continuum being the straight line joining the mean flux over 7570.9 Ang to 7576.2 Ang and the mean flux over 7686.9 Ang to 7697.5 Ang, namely 7633.06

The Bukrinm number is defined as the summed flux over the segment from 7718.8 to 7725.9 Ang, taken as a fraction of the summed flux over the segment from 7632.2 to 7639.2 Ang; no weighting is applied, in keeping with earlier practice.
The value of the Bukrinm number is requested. 0.96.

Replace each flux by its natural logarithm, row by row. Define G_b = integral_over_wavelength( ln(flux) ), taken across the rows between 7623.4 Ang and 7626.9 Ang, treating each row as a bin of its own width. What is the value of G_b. 7.9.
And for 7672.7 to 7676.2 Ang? 7.8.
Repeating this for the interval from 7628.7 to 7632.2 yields 7.9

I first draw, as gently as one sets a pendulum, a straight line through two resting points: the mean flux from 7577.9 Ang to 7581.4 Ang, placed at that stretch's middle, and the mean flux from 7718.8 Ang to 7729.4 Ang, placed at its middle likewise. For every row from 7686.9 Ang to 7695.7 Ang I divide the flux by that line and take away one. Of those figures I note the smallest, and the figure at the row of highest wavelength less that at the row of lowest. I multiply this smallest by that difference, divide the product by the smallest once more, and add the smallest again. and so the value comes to -0.15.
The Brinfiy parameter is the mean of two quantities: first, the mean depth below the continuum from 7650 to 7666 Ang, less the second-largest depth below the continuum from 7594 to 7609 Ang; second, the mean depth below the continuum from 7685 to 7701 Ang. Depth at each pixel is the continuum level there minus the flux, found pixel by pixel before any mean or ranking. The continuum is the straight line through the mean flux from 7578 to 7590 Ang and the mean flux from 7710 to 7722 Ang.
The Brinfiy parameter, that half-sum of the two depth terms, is -1.9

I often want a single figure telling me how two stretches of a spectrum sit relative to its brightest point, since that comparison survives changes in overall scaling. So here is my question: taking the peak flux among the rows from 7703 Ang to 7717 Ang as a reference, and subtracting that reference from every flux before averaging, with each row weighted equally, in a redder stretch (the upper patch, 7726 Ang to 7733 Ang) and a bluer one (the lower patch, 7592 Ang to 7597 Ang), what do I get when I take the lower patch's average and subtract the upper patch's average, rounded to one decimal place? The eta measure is -0.8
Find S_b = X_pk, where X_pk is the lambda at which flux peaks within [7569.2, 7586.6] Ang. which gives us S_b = 7570.05 Ang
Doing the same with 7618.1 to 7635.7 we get 7626.03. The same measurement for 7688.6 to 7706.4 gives 7701.91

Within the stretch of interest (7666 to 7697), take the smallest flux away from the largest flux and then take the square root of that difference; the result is 2.3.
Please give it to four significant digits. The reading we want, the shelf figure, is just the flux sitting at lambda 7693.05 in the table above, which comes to 7.596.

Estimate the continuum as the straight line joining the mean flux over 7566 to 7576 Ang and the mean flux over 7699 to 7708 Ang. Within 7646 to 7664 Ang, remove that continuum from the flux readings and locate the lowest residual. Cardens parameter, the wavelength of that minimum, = 7659.47 Ang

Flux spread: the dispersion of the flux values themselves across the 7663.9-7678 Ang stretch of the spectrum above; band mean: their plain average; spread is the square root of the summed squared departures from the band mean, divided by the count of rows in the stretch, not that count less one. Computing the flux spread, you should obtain 1.7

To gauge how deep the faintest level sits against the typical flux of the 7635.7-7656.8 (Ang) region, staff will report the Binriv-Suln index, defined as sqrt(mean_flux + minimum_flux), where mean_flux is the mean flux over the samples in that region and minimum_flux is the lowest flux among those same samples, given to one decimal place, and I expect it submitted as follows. 4.4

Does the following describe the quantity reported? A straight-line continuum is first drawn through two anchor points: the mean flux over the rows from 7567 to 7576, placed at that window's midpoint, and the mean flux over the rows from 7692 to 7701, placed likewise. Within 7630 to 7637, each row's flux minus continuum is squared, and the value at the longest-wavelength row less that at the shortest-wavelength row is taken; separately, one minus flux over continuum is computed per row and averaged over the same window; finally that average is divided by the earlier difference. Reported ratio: 0.11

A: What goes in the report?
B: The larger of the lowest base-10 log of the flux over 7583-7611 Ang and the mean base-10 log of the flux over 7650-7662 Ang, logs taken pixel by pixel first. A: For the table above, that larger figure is 1.05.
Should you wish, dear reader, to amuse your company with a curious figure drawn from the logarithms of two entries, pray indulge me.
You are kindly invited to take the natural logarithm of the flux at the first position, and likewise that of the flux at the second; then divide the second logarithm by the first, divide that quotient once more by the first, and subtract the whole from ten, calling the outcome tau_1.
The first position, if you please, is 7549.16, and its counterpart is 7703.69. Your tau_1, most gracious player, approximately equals 9.571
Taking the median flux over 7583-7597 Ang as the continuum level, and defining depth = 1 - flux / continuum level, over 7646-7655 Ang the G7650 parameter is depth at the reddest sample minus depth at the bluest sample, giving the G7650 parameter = -0.32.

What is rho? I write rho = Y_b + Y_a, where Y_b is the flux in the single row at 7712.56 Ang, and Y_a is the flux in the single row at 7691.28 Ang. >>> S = 15.2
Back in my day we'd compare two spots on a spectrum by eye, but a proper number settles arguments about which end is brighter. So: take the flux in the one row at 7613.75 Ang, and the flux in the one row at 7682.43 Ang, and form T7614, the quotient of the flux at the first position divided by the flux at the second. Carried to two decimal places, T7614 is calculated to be 1.01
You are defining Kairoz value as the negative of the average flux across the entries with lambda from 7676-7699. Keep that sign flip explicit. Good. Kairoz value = -8.18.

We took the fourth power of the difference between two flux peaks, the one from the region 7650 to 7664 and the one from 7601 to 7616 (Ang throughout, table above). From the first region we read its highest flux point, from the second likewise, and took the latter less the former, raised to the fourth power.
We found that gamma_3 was 1331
